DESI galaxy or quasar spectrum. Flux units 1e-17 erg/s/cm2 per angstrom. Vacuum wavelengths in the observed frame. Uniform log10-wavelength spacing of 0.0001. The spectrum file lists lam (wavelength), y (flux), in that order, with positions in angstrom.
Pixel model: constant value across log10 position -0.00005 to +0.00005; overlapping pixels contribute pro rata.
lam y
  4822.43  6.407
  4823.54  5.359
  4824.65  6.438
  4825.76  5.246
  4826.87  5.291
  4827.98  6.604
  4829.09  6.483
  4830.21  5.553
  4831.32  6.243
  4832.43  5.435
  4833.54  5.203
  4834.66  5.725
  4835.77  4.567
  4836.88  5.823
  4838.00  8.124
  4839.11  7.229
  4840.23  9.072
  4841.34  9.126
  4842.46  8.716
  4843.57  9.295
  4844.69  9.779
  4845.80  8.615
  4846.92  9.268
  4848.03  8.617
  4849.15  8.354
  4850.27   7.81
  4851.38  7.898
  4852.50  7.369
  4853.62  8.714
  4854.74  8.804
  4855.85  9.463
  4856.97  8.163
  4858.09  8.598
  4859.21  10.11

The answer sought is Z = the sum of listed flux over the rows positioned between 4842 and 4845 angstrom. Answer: 28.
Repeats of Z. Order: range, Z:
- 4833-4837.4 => 21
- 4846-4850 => 26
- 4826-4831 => 24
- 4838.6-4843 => 34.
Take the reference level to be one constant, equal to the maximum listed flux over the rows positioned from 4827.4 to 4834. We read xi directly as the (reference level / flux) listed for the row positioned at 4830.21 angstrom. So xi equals 1.19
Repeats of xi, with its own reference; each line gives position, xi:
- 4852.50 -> 0.90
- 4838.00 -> 0.81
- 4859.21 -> 0.65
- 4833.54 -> 1.27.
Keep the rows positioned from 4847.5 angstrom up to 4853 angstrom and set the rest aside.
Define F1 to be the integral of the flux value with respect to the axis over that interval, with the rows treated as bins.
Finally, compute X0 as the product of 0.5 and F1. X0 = 22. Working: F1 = 44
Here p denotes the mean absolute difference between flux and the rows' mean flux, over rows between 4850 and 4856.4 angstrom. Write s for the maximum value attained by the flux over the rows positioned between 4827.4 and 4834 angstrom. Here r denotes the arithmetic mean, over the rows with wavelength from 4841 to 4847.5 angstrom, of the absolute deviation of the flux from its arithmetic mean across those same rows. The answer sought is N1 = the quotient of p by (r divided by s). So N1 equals 14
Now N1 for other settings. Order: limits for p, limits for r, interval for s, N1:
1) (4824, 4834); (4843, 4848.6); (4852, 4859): 13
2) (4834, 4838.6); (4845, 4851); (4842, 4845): 28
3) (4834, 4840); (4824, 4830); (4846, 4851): 17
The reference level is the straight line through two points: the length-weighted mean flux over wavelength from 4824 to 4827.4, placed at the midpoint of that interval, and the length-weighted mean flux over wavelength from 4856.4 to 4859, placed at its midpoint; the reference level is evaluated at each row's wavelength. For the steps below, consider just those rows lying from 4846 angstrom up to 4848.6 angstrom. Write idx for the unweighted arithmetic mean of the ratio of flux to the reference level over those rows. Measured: 1.17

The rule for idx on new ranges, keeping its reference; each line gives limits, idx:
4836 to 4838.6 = 1.03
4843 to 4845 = 1.30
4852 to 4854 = 0.98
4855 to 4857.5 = 1.04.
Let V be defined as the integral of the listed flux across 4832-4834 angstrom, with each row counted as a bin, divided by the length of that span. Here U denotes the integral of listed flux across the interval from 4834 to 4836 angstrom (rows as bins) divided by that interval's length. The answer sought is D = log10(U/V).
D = -0.01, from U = 5.2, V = 5.3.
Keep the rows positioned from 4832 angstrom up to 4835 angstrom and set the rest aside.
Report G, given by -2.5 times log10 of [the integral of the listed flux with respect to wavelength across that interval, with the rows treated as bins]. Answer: -3.0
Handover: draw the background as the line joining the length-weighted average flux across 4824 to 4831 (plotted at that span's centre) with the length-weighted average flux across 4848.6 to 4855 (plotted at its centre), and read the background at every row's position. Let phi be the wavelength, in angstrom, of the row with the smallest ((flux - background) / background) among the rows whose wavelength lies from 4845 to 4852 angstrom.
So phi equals 4851.38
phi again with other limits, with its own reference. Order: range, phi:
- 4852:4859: 4852.50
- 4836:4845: 4836.88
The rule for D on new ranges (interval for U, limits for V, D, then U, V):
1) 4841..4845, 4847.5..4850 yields 0.04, 9.2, 8.4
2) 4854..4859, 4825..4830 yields 0.18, 8.9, 5.9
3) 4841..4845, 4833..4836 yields 0.25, 9.2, 5.2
